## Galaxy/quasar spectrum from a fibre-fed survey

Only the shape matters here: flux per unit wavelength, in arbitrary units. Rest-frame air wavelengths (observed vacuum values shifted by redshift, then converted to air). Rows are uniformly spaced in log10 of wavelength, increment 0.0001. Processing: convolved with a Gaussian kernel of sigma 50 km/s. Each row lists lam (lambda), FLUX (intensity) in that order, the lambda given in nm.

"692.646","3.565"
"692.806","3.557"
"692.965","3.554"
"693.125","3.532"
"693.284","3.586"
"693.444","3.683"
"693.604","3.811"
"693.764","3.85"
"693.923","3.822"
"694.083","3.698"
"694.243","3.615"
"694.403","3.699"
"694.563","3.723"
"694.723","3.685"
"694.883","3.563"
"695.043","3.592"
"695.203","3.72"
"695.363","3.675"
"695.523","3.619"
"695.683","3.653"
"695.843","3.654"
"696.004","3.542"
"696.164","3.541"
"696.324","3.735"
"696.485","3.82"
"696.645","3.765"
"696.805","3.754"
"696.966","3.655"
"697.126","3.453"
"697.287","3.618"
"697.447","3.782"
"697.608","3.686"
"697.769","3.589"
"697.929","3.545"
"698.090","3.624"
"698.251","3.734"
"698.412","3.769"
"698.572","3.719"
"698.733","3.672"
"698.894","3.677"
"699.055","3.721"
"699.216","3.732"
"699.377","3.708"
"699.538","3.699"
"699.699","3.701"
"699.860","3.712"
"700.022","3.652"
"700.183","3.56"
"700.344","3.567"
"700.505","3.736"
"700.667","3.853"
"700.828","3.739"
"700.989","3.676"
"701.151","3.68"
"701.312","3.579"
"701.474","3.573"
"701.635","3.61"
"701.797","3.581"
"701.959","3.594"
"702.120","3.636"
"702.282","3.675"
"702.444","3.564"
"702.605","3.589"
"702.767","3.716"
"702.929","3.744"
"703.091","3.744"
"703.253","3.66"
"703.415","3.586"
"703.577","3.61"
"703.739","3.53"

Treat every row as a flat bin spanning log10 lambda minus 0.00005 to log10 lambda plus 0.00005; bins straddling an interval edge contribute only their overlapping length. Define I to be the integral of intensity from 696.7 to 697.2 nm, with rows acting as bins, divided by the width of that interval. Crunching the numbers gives 3.63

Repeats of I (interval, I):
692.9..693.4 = 3.57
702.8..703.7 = 3.66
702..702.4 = 3.64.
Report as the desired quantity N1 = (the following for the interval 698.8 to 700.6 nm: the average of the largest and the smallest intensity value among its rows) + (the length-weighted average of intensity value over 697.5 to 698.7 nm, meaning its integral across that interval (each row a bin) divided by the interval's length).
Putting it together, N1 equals 7.32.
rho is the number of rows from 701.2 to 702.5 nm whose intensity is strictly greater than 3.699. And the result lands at 0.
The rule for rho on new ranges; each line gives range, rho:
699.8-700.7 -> 3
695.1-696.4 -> 2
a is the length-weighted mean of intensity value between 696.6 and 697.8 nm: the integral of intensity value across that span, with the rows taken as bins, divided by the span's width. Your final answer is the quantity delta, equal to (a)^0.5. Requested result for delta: 1.91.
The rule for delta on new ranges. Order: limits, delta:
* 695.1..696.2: 1.91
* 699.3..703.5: 1.91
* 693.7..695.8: 1.92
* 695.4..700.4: 1.91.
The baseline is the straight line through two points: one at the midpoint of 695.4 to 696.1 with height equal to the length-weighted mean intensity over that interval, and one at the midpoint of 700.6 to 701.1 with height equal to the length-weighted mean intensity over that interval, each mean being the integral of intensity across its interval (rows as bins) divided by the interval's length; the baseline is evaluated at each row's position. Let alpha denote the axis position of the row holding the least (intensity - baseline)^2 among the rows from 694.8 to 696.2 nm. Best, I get 695.523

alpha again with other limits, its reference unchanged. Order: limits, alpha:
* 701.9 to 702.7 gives 702.282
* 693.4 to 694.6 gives 694.243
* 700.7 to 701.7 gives 700.828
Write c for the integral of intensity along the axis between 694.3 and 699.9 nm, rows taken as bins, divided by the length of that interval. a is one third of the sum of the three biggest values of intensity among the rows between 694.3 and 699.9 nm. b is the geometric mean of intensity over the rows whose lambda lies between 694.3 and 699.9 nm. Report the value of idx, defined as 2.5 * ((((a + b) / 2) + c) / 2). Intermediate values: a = 3.79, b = 3.67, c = 3.67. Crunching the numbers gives 9.25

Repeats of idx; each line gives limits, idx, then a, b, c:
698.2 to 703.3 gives 9.26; 3.79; 3.67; 3.67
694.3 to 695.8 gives 9.18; 3.71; 3.66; 3.66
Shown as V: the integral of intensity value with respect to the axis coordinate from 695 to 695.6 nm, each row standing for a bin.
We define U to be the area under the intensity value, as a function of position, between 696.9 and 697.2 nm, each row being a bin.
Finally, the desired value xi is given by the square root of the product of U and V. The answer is 1.5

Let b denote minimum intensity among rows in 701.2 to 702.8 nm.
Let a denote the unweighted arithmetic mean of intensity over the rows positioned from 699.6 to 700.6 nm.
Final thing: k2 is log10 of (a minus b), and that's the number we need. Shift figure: -1.04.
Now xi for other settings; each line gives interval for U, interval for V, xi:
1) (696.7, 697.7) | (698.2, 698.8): 2.9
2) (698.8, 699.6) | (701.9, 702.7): 2.9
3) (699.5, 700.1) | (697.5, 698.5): 2.8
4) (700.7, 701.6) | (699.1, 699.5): 2.2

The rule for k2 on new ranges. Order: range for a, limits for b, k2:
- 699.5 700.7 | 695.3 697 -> -0.84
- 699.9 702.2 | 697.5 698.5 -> -1.00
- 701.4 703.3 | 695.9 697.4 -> -0.73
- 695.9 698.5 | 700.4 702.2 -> -1.04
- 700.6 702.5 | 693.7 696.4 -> -0.98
